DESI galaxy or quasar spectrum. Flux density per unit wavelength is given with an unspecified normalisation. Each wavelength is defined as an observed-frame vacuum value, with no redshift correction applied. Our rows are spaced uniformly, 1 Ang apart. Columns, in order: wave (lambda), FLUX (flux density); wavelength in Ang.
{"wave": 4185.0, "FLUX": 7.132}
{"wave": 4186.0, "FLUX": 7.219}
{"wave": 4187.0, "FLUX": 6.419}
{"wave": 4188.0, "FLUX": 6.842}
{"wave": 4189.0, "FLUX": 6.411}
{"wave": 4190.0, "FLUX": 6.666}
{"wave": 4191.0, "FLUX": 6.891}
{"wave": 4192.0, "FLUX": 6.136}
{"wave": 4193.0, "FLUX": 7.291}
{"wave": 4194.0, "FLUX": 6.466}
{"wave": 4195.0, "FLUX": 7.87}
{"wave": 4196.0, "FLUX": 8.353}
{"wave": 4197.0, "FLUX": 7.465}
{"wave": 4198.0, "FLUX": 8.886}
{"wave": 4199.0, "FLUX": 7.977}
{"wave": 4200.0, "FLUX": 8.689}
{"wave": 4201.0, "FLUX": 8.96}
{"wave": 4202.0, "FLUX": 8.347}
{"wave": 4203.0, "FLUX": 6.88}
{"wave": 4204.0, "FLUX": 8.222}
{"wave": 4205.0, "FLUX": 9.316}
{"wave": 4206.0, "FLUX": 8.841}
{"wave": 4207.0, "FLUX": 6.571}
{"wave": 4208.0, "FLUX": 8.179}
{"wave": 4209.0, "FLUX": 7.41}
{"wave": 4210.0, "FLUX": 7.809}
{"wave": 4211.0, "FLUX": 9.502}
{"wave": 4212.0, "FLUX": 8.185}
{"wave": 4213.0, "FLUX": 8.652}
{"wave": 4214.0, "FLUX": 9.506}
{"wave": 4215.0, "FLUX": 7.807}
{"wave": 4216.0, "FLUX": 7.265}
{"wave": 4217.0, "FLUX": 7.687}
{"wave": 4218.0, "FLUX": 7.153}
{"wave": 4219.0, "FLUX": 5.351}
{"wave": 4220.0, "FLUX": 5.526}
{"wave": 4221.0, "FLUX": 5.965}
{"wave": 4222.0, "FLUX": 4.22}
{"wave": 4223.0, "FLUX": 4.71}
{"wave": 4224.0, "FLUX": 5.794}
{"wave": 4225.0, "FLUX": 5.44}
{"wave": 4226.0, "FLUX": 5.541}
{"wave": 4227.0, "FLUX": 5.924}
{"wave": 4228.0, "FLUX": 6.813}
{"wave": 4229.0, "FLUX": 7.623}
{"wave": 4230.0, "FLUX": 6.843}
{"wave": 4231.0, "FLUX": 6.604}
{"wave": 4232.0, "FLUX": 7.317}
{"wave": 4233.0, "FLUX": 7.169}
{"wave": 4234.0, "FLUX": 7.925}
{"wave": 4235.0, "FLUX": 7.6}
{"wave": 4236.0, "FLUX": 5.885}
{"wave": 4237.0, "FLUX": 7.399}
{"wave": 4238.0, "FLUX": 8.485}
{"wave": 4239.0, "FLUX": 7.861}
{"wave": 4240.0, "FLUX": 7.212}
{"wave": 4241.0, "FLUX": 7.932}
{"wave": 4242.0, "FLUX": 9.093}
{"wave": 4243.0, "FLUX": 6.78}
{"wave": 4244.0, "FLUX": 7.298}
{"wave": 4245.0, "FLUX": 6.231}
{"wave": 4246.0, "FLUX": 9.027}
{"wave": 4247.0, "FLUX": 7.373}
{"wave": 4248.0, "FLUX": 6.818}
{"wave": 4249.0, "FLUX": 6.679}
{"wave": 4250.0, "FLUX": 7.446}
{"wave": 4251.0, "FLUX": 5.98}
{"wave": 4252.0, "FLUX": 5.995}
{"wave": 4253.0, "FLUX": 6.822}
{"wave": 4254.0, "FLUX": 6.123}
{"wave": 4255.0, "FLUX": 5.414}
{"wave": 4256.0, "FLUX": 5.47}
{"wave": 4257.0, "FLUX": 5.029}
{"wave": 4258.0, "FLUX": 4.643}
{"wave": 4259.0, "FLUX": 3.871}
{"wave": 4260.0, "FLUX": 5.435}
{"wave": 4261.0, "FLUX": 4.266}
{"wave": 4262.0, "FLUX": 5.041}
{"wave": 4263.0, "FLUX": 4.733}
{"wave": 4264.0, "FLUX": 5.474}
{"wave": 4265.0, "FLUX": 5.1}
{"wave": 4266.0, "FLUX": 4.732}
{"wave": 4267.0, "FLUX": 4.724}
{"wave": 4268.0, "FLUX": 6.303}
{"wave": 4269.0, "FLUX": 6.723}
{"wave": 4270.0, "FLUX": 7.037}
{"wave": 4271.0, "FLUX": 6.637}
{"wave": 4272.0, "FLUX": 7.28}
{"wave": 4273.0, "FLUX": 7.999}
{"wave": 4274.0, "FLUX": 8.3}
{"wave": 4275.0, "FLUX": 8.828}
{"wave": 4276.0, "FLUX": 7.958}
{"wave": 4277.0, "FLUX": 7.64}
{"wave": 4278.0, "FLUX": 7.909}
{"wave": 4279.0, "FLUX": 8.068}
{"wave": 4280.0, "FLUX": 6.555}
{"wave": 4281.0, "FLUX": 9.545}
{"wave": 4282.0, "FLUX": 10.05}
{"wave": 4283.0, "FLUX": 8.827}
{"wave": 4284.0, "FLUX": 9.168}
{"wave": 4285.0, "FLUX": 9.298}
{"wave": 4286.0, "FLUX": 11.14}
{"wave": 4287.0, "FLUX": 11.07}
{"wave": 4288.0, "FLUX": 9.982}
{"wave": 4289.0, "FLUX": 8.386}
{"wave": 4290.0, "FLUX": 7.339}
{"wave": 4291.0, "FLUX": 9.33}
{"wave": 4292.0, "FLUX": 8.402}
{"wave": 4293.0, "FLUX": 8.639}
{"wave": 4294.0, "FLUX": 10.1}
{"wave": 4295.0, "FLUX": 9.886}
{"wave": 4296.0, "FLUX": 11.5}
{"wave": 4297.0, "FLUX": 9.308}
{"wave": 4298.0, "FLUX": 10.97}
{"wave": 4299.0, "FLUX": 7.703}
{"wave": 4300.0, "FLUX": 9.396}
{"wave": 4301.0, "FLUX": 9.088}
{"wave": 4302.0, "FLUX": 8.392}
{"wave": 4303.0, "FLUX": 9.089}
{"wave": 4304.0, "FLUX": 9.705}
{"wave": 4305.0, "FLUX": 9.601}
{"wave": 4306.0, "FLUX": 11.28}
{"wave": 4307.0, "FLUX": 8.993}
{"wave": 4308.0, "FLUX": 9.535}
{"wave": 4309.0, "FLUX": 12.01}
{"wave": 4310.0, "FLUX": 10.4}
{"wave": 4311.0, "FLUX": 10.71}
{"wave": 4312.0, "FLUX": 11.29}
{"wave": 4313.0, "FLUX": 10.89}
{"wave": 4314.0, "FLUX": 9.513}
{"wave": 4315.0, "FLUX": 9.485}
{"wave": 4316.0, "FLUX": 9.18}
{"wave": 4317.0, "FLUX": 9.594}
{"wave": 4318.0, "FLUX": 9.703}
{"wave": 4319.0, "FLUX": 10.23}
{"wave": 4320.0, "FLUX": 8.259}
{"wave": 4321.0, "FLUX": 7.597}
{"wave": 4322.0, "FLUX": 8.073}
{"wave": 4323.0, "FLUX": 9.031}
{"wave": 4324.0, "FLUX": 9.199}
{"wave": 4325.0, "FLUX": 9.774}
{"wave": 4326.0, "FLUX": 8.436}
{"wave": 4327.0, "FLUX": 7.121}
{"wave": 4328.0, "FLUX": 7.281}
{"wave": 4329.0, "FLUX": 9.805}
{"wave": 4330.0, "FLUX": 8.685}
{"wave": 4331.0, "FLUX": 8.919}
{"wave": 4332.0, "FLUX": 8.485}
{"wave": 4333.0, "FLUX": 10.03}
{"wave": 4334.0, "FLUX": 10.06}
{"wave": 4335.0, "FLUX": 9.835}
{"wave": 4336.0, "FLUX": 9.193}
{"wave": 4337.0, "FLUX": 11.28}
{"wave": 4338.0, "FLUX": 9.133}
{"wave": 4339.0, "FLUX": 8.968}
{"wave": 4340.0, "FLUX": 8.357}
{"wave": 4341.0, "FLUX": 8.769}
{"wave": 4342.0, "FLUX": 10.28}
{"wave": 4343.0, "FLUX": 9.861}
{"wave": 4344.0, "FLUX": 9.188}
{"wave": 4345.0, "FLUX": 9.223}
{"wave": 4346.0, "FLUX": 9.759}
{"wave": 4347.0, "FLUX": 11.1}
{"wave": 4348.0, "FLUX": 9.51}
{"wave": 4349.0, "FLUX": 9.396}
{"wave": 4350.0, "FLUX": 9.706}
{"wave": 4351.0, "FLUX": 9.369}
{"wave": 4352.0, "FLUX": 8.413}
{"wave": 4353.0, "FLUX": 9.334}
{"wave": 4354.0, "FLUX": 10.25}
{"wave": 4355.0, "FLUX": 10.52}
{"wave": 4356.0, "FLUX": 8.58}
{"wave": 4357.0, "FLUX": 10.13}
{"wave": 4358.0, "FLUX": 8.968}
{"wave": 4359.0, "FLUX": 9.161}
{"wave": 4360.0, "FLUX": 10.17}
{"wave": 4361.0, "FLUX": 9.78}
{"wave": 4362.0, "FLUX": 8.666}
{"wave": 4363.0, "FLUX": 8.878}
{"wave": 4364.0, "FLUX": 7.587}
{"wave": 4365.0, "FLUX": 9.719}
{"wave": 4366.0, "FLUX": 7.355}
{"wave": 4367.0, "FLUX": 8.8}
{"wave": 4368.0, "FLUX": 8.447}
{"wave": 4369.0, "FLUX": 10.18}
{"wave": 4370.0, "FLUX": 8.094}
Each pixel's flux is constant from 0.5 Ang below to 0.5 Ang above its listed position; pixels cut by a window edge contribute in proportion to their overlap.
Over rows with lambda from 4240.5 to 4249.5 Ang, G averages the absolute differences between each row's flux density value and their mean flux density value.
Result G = 0.81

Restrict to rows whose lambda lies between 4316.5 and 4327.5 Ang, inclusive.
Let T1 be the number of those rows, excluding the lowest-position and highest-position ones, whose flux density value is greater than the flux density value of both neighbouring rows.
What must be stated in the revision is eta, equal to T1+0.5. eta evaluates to 2.5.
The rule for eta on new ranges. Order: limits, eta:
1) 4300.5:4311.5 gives 3.5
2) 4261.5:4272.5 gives 2.5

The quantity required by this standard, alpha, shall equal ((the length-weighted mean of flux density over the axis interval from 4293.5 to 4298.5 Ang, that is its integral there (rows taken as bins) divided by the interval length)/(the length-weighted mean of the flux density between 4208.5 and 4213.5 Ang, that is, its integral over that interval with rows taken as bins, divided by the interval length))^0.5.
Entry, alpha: 1.12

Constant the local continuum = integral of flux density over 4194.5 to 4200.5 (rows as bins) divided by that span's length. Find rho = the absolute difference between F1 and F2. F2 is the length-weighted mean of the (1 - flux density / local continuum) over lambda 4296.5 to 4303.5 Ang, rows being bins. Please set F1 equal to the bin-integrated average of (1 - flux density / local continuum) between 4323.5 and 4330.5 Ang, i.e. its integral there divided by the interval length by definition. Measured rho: 0.06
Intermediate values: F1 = -0.05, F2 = -0.11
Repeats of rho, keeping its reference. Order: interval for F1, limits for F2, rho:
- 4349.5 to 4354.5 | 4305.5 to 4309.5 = 0.13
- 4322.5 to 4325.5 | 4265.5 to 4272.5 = 0.38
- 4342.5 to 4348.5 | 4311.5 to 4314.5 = 0.10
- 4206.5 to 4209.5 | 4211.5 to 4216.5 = 0.11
